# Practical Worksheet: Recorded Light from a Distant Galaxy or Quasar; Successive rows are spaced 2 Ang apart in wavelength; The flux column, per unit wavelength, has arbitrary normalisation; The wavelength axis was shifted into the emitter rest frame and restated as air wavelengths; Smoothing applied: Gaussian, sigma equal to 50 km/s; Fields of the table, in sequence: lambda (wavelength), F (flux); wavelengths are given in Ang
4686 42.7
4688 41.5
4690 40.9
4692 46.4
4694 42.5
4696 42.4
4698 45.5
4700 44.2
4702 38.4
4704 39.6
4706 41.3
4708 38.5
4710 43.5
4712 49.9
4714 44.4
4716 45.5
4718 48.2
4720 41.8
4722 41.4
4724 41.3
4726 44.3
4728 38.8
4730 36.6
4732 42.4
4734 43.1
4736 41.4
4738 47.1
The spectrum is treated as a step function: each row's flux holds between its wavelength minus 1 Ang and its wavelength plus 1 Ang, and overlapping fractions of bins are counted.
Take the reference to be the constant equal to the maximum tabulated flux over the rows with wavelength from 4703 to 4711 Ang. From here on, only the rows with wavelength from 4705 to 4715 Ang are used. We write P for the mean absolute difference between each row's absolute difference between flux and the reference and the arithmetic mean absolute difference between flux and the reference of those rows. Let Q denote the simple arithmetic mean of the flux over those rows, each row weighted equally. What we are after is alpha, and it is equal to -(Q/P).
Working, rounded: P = 2.2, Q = 43.5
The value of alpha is -19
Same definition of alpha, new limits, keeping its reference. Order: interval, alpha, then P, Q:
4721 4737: -25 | 1.6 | 41.2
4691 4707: -35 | 1.2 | 42.5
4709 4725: -29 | 1.5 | 44.5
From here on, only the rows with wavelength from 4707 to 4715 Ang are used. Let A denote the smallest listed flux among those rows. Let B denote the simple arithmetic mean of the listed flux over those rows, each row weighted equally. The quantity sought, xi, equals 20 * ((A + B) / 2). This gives 826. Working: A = 38.5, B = 44.1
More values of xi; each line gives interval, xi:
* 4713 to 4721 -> 868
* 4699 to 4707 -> 793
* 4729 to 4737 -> 775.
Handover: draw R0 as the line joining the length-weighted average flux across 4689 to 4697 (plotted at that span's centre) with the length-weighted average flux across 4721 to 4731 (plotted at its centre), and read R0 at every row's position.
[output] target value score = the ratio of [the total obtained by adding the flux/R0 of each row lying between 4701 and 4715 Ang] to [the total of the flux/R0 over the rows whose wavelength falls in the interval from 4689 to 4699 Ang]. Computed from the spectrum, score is 1.4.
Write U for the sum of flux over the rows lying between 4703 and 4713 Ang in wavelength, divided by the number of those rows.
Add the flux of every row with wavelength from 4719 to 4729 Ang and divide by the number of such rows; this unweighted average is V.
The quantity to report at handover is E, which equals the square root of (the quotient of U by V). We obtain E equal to 1.01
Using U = 42.6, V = 41.5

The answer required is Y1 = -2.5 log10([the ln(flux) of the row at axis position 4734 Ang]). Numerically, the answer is -1.44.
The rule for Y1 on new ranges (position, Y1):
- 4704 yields -1.41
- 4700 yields -1.45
